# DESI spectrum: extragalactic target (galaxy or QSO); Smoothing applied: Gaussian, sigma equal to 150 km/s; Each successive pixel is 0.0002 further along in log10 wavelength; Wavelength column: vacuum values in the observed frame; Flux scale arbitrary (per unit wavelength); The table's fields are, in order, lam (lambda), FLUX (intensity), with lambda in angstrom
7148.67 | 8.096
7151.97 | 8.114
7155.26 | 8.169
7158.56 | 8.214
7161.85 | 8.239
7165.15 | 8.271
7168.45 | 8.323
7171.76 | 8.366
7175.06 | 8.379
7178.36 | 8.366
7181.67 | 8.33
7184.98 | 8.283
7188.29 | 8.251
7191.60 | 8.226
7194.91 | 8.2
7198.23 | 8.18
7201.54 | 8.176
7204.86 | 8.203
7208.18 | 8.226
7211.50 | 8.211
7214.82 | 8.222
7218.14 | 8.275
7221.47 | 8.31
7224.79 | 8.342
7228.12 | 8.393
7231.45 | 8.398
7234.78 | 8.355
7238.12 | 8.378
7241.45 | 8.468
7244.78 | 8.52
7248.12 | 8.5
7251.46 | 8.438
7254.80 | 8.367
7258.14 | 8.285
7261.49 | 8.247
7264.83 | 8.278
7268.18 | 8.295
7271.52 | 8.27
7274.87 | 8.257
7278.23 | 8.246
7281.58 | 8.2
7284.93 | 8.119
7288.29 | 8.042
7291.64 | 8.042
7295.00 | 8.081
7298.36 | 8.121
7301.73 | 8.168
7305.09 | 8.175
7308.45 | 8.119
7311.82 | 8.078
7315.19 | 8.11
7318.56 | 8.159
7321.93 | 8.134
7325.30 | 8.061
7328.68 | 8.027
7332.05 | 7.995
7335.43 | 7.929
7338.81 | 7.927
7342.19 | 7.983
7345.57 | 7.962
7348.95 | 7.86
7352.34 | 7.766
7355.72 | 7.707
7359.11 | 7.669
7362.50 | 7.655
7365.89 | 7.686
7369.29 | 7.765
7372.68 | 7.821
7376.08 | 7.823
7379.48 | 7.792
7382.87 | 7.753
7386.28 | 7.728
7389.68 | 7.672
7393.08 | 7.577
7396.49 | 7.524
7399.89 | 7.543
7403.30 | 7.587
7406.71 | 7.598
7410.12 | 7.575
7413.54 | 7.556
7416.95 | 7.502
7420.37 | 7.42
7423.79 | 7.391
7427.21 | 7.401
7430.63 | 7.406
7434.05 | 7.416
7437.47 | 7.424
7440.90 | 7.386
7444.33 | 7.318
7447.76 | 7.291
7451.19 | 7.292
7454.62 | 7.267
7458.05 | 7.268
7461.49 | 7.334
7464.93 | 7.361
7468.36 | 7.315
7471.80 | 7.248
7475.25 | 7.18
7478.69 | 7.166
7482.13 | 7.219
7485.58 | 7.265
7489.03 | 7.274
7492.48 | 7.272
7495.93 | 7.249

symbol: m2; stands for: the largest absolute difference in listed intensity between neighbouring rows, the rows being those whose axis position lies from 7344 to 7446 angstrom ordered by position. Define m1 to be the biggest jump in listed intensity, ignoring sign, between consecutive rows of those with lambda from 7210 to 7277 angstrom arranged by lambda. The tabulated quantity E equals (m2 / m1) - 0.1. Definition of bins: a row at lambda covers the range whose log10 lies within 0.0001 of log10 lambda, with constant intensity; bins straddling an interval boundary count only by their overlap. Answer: 1.0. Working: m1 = 0.090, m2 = 0.102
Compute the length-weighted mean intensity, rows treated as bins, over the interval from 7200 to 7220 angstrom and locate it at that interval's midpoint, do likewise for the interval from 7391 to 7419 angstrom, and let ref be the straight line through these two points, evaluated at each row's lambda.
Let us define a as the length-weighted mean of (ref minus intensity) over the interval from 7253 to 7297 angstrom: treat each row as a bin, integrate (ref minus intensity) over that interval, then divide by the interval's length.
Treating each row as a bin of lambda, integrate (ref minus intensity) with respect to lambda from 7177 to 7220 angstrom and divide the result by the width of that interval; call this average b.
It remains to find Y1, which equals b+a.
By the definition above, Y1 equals -0.20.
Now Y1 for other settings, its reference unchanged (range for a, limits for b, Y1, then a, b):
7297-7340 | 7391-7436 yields -0.20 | -0.23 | 0.03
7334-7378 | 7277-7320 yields -0.29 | -0.09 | -0.21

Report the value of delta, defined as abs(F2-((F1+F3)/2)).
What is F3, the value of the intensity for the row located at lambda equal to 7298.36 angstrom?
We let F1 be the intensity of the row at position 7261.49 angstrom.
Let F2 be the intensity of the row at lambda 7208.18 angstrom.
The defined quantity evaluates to 0.04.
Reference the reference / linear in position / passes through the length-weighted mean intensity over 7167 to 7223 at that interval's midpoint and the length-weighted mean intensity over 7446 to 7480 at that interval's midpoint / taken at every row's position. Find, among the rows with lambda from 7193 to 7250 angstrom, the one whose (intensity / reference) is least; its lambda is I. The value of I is 7198.23 angstrom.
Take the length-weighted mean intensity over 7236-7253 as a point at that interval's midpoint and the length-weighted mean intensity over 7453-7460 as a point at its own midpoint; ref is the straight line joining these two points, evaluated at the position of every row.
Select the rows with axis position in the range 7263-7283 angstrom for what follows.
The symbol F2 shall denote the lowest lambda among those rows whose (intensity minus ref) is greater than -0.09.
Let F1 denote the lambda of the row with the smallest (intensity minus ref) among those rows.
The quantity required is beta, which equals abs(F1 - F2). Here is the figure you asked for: 0.0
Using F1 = 7264.83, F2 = 7264.83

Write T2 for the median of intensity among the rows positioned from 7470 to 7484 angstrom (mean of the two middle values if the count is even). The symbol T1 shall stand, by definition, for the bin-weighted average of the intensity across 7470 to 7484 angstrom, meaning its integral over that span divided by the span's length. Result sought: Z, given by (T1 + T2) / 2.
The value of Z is 7.20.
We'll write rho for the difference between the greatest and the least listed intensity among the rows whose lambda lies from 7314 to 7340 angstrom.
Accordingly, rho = 0.23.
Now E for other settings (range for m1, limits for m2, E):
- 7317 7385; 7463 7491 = 0.6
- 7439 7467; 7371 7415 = 1.3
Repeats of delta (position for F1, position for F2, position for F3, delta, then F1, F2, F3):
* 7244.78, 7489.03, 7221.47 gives 1.14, 8.52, 7.274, 8.31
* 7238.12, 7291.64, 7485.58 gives 0.22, 8.378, 8.042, 7.265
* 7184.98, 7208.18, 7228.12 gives 0.11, 8.283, 8.226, 8.393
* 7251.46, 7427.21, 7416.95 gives 0.57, 8.438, 7.401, 7.502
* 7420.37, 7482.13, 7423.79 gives 0.19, 7.42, 7.219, 7.391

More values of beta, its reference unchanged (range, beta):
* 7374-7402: 20.4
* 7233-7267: 6.7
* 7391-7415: 3.4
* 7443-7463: 3.4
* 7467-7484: 6.9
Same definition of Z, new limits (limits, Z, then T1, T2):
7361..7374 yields 7.73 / 7.7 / 7.7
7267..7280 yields 8.26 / 8.3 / 8.3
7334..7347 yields 7.95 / 8.0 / 7.9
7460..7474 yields 7.32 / 7.3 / 7.3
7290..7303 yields 8.10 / 8.1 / 8.1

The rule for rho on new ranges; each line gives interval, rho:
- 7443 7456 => 0.05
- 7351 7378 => 0.17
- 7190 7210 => 0.05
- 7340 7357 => 0.28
